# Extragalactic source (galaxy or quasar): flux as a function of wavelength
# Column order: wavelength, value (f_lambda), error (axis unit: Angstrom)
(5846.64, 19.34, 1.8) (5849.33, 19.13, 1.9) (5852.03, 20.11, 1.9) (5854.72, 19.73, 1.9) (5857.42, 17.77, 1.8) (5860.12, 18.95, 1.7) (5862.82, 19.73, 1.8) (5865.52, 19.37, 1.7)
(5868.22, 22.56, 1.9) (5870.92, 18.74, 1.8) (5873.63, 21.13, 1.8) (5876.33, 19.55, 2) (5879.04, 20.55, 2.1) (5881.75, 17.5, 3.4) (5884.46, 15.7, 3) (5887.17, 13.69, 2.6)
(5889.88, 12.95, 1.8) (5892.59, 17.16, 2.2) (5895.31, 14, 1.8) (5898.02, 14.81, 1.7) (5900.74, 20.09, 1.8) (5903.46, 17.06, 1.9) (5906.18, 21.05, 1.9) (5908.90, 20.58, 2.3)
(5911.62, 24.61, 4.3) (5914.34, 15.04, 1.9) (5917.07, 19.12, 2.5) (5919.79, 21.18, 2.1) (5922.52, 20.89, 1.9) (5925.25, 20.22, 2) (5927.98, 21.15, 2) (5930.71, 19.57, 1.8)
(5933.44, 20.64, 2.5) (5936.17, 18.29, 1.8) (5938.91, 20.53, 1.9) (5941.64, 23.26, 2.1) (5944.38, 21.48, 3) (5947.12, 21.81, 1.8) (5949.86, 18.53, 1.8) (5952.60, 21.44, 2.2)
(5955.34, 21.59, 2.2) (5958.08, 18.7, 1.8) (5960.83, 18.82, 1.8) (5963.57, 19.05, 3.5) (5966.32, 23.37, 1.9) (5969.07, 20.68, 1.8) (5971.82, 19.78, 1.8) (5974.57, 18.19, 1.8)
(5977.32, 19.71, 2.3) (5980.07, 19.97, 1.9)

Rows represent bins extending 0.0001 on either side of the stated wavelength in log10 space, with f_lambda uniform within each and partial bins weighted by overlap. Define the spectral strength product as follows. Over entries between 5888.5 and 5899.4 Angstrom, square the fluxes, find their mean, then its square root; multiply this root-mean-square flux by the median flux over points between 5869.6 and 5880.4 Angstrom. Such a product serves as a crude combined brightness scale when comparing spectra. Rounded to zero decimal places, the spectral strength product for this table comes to 297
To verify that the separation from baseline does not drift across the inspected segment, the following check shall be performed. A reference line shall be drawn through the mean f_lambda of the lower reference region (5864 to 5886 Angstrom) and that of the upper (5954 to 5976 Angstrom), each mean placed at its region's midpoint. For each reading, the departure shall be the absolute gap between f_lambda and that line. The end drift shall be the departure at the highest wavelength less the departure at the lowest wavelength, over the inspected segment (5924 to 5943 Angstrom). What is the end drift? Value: 3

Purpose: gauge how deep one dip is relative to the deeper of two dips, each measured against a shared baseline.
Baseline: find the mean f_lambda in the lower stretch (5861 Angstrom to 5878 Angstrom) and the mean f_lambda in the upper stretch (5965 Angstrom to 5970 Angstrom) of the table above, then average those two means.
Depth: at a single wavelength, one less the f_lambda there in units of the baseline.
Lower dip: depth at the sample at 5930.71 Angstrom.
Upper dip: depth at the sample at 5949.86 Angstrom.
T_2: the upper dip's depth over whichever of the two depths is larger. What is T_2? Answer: 1.0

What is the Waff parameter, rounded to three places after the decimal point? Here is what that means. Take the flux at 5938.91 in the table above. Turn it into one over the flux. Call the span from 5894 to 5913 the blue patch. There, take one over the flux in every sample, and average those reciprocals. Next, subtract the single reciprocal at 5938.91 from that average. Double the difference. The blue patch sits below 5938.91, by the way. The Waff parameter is 0.012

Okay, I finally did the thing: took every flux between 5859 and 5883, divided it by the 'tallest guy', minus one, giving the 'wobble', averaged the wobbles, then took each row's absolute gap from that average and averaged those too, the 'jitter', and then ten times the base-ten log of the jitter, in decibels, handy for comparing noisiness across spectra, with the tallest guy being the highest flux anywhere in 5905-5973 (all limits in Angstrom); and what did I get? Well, -13.6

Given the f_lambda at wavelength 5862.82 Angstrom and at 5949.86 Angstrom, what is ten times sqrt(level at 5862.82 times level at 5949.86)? 191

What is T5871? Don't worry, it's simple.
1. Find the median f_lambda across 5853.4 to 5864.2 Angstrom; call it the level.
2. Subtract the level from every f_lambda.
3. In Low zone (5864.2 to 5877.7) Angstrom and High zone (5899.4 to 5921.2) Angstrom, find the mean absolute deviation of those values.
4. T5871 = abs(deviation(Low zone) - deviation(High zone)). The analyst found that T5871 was 0.82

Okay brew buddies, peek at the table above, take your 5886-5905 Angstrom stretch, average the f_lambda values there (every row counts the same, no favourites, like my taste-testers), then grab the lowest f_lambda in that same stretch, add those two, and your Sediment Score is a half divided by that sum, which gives 0.017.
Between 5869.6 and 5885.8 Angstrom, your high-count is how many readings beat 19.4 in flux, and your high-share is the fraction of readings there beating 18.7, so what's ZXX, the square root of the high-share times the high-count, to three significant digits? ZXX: 1.41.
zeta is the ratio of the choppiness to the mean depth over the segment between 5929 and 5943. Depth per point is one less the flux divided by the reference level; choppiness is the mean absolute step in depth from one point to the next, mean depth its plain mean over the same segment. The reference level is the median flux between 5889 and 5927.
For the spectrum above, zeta -2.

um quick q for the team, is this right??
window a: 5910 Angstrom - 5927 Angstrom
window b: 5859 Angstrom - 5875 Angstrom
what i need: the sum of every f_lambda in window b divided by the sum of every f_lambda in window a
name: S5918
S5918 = 1.00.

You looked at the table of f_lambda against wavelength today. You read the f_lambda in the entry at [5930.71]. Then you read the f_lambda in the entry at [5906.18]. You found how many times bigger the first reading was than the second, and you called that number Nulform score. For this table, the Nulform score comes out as 0.93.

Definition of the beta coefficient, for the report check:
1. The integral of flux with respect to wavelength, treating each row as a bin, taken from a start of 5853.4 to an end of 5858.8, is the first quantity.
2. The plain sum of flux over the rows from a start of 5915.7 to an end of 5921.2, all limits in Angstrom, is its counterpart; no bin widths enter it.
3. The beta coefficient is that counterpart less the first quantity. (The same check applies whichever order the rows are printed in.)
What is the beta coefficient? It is -61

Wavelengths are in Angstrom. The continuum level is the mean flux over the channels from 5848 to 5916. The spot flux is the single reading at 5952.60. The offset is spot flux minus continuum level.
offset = 2.98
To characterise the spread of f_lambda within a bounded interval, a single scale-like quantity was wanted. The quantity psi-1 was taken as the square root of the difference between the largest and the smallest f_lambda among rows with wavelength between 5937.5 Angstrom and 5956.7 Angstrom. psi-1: 2.2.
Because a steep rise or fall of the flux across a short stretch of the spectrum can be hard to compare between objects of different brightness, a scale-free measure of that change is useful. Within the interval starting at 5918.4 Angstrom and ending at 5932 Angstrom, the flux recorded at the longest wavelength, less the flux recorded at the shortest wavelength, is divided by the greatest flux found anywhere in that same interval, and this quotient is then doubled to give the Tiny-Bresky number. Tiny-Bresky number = -0.2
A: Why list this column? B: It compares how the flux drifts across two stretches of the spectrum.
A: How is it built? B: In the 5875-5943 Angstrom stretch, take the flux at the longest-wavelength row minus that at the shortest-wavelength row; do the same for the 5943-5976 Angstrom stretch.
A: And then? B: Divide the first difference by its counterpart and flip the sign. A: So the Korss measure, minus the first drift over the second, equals 1.1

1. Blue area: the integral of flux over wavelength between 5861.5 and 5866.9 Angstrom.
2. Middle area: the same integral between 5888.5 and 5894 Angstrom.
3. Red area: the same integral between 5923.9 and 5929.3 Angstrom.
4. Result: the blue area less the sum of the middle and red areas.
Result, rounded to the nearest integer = -89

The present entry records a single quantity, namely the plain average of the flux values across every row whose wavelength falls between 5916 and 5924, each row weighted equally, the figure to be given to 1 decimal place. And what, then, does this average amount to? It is 20.4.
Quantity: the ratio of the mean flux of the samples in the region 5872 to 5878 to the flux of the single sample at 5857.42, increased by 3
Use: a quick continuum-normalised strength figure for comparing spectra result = 4.14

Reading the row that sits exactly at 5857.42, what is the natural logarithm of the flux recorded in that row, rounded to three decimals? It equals 2.878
